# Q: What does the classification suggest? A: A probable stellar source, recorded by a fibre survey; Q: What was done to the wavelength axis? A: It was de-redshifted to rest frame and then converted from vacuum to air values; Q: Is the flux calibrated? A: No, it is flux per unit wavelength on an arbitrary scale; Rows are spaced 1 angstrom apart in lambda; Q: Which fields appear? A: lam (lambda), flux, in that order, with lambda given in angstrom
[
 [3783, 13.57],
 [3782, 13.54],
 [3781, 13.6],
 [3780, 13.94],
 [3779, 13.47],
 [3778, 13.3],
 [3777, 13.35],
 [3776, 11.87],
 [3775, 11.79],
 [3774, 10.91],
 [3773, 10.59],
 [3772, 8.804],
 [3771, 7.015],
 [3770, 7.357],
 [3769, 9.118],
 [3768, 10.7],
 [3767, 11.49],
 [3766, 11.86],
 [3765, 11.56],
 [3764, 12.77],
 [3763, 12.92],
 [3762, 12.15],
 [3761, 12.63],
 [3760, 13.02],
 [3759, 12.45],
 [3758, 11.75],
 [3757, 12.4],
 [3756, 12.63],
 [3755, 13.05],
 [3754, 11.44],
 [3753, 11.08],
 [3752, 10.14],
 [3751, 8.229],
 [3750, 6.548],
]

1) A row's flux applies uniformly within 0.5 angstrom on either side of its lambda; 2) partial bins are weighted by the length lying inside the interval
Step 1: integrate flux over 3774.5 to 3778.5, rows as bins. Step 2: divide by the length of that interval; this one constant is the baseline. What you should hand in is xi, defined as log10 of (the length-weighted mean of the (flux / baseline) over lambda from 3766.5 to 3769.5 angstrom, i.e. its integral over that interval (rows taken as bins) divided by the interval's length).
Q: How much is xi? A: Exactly -0.08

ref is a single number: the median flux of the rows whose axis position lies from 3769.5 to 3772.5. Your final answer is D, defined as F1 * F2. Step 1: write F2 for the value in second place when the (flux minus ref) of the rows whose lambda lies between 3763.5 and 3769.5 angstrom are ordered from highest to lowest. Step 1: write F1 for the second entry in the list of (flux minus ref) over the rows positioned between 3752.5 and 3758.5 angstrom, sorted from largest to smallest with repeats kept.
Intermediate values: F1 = 5.3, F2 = 4.5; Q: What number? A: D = 23.7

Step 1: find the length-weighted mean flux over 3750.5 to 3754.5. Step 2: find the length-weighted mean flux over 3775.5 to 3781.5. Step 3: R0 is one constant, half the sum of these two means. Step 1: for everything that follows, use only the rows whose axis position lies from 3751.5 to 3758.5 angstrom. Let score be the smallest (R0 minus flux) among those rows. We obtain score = -1.3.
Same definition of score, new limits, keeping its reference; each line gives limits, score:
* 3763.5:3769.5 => -1.0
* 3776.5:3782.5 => -2.2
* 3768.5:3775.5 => -0.1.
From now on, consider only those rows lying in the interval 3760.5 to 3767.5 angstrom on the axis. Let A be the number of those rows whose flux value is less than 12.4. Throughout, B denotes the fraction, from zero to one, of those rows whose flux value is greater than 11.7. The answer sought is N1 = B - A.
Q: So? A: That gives -3.3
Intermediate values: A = 4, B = 0.7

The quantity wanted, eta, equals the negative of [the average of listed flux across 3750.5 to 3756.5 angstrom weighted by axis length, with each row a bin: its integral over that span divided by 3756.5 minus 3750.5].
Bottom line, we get -11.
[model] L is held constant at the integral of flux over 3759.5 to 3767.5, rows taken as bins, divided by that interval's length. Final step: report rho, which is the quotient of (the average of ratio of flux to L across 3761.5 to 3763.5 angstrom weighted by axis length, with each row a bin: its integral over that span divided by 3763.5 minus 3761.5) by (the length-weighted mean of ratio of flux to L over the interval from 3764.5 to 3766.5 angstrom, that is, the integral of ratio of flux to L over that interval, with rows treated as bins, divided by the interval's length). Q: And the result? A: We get 1.07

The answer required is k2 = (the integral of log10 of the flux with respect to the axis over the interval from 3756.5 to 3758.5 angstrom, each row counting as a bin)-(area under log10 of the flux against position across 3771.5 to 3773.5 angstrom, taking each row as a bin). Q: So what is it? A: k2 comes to 0.19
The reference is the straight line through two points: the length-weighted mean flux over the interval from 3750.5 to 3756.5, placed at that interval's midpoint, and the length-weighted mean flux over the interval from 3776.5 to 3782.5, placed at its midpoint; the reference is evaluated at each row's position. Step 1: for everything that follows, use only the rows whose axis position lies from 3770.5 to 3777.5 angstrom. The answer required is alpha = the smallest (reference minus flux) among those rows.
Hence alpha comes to -0.1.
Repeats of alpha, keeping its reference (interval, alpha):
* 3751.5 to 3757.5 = -1.8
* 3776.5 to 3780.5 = -0.4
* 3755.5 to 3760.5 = -1.3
